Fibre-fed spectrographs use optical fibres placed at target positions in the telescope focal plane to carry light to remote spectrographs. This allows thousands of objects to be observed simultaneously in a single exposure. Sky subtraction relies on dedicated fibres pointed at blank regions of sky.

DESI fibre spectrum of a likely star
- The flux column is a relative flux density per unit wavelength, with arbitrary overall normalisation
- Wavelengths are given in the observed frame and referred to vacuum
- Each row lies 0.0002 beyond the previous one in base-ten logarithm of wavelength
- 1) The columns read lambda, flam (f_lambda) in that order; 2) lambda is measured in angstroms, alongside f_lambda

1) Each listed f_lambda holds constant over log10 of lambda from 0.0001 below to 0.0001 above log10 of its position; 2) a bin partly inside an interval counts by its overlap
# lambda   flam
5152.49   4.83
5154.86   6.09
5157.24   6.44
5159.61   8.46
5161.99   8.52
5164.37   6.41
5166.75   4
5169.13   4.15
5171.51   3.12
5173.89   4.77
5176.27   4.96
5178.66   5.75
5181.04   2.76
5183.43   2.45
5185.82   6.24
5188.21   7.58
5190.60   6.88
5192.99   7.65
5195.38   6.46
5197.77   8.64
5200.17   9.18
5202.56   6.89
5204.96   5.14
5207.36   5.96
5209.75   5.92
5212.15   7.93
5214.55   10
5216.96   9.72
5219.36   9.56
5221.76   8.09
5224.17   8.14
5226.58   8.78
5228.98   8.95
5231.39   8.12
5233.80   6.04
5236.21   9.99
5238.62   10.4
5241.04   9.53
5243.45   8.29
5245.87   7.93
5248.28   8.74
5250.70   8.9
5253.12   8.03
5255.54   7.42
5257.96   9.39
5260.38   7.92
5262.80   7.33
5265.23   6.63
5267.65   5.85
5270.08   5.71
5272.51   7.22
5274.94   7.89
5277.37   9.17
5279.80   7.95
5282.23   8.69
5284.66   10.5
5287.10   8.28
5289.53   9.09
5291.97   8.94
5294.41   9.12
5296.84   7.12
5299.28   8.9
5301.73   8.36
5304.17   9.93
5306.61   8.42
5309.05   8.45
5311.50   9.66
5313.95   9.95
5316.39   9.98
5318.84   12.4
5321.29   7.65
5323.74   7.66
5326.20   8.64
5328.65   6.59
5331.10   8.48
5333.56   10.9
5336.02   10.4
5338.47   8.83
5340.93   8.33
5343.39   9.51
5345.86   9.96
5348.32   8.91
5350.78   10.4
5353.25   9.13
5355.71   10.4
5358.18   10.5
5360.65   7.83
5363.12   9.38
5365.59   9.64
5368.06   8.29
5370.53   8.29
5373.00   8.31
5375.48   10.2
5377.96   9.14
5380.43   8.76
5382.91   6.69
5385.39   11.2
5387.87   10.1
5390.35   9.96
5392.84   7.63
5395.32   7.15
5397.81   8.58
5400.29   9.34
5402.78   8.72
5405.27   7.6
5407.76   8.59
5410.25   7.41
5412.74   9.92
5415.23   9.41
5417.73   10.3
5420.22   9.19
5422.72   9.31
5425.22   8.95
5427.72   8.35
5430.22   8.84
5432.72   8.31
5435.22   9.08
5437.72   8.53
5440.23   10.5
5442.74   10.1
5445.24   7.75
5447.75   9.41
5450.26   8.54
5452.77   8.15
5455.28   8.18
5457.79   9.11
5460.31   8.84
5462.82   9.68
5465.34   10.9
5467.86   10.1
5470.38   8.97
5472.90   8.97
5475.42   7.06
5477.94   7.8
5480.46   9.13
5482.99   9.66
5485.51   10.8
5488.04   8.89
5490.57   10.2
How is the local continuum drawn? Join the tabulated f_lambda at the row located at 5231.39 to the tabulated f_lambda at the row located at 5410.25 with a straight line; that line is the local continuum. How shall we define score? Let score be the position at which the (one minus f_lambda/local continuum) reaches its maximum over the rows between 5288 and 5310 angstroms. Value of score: 5296.84 angstroms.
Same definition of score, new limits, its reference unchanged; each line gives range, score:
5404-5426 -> 5410.25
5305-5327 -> 5321.29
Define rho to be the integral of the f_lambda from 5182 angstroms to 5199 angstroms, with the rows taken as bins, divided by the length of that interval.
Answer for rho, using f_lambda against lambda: 6.5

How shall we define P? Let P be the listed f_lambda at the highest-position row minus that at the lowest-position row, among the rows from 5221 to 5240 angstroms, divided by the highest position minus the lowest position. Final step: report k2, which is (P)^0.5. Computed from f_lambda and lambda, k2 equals 0.370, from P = 0.137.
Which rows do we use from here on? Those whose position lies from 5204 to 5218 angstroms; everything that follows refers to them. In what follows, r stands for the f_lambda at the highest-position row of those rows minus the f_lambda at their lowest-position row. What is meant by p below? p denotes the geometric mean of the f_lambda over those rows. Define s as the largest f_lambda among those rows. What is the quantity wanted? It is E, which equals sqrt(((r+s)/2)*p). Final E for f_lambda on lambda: 7.25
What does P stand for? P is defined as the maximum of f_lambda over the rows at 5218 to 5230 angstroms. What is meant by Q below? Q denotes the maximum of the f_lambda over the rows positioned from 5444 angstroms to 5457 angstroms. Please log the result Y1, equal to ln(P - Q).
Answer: -1.9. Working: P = 9.56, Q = 9.41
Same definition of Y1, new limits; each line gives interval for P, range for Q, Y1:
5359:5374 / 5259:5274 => 0.5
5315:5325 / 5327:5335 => 0.4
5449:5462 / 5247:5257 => -1.6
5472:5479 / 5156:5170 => -0.8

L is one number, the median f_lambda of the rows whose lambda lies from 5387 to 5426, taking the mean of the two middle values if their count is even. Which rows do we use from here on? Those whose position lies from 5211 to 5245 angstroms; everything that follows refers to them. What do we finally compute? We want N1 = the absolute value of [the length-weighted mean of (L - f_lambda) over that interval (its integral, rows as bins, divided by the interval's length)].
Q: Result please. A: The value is 0.25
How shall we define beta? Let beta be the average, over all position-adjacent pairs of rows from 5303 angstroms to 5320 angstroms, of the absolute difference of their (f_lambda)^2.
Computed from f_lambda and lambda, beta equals 18.4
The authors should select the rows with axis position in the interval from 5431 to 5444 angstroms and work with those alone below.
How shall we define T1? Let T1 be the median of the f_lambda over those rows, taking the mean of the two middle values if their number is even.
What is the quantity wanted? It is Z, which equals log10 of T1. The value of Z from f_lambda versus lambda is 0.96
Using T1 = 9.1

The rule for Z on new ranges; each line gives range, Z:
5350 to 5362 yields 1.02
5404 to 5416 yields 0.93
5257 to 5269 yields 0.87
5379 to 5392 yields 1.00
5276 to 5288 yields 0.94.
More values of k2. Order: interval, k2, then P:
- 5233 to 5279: 0.268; 0.072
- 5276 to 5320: 0.279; 0.078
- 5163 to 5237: 0.223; 0.050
